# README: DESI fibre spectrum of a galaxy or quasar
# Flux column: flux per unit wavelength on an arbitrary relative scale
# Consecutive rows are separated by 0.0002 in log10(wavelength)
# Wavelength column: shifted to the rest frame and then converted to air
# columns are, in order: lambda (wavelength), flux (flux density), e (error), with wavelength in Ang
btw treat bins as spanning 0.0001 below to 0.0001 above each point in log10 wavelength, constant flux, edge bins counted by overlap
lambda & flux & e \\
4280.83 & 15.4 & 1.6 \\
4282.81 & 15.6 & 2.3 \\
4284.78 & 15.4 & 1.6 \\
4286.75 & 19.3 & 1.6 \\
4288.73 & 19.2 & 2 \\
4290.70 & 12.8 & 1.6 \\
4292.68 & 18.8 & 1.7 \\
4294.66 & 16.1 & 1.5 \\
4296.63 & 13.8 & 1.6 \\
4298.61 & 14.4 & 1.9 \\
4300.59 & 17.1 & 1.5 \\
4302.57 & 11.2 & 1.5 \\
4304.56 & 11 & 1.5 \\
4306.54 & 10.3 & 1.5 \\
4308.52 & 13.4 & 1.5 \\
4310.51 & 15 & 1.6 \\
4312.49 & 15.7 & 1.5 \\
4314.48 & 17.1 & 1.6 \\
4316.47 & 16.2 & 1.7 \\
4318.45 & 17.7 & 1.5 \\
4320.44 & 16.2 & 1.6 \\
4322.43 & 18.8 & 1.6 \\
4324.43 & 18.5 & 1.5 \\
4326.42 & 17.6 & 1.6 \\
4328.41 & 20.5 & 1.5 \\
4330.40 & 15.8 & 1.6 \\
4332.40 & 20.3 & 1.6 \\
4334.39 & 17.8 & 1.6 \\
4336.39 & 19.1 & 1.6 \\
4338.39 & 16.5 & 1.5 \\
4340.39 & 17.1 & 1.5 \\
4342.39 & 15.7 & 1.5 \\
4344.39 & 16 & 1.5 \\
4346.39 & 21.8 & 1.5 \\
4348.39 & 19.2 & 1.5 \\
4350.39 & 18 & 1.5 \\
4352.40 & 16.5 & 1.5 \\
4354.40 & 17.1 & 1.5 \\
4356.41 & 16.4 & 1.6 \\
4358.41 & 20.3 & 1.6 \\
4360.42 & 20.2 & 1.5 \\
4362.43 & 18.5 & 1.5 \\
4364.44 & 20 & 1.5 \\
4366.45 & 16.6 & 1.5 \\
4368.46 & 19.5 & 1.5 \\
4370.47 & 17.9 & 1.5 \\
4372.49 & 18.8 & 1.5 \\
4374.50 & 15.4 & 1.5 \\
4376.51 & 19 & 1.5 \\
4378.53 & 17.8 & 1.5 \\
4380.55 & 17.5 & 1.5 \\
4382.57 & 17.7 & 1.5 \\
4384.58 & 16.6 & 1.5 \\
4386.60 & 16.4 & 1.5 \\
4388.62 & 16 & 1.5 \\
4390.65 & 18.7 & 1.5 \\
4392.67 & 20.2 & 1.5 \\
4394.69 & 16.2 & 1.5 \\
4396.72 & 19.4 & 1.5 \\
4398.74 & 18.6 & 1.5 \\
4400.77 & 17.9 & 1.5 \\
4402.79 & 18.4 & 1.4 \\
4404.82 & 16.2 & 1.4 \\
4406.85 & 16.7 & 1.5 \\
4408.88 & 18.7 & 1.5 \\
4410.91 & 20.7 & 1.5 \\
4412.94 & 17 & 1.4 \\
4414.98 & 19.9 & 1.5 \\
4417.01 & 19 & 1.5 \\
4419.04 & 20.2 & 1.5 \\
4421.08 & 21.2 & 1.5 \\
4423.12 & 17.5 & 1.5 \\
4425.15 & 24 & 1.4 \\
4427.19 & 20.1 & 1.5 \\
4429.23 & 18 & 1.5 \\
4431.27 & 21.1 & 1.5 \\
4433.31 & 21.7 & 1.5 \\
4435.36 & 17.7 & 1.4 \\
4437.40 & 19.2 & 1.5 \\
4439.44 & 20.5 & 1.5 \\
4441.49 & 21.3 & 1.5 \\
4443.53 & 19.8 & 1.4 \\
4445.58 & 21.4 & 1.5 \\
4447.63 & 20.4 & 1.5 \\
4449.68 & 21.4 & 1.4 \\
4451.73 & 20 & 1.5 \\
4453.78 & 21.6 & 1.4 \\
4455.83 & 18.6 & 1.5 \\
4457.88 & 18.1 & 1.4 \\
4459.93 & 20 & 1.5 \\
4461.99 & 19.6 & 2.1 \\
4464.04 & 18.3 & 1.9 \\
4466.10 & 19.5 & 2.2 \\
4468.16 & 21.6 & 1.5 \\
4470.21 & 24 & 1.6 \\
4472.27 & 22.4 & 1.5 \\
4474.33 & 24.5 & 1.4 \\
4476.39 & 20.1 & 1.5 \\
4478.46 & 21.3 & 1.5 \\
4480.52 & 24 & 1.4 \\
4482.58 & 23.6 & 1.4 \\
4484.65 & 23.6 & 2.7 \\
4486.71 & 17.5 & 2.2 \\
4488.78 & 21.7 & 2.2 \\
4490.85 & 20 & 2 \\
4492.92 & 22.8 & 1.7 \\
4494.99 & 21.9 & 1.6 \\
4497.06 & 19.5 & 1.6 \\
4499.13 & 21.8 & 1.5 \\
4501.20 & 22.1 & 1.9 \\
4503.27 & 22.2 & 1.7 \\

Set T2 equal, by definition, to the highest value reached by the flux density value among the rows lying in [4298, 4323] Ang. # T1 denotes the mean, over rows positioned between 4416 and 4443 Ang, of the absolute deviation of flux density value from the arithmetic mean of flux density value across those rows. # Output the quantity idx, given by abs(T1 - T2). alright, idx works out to 17.4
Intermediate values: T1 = 1.41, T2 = 18.8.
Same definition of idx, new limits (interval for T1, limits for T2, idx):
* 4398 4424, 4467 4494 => 23.3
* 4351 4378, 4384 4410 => 18.8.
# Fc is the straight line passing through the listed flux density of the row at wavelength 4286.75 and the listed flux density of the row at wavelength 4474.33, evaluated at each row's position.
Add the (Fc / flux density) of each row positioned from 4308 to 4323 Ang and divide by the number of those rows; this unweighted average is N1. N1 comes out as 1.25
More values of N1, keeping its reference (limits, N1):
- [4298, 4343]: 1.29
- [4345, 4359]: 1.16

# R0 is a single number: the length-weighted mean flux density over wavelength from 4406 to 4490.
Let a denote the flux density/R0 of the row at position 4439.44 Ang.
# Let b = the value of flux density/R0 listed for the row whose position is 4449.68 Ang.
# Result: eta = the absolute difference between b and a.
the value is 0.044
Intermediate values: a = 1.00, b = 1.05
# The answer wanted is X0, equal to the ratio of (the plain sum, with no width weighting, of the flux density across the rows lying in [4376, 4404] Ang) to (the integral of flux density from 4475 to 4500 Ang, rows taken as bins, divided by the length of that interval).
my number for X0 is 12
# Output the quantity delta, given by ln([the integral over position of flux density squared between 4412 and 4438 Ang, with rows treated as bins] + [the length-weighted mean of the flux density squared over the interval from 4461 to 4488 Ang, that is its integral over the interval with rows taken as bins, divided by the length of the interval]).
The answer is 9.28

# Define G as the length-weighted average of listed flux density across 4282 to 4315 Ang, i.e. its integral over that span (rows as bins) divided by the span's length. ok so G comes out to 15.0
